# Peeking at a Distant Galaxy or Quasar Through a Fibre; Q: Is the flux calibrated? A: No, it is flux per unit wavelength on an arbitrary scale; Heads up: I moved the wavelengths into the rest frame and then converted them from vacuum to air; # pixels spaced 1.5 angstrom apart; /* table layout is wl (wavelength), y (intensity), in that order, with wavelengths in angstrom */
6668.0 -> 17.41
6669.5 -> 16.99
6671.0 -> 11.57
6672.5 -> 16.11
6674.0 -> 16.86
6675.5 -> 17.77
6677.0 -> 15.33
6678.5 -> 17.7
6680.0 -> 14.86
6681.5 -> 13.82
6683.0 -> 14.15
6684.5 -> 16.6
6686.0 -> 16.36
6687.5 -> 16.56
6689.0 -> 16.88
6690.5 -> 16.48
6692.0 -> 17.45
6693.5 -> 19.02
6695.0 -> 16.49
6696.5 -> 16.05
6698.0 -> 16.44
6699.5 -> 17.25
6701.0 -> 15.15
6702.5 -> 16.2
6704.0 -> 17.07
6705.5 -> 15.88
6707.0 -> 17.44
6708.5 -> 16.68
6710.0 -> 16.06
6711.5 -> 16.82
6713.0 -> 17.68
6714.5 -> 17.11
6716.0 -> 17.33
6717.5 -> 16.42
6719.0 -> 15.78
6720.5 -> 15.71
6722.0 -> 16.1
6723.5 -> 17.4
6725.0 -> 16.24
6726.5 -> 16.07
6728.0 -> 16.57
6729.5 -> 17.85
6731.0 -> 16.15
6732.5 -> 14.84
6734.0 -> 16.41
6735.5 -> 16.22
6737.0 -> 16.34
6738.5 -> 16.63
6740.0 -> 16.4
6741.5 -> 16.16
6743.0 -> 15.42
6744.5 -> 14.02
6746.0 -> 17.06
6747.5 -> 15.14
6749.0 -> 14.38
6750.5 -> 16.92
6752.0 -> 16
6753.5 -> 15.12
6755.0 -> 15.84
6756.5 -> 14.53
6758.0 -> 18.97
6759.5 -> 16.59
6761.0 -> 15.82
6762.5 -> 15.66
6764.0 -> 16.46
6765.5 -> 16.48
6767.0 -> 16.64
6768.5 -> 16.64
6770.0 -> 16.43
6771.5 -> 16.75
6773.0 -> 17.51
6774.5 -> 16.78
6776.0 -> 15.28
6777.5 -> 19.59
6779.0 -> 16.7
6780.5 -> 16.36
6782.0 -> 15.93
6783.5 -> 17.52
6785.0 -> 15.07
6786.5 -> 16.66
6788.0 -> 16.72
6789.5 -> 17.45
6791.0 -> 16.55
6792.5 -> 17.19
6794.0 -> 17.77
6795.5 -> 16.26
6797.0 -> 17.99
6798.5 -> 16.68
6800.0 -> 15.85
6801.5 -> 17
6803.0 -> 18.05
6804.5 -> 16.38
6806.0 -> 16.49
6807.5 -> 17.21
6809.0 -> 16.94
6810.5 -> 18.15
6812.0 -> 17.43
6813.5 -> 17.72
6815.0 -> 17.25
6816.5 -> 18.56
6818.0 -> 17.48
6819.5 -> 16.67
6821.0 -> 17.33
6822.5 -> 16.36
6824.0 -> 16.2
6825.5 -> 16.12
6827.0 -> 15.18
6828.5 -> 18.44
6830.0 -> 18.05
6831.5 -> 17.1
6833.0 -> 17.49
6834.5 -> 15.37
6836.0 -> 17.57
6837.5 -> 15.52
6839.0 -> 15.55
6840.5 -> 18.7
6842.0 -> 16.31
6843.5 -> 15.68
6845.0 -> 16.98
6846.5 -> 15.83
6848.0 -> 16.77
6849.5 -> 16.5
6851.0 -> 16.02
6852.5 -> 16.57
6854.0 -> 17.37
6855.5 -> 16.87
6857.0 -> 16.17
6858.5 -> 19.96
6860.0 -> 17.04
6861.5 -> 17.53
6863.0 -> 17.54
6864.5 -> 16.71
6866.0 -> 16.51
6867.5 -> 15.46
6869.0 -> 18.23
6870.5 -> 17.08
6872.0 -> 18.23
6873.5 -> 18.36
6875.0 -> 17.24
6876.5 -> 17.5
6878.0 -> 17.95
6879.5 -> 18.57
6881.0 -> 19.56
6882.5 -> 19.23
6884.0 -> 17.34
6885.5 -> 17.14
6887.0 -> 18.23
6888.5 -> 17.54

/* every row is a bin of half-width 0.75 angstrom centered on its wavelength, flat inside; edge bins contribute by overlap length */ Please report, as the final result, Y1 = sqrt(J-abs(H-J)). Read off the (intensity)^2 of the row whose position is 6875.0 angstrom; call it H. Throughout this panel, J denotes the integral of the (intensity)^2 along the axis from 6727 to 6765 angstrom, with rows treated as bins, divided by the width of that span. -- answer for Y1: 14.9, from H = 297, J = 259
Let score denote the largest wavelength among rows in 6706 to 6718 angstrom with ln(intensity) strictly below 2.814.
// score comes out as 6717.5 angstrom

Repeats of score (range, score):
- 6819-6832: 6827.0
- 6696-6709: 6705.5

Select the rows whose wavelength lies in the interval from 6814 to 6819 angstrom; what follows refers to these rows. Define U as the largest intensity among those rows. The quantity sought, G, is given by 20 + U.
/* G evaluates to 38.6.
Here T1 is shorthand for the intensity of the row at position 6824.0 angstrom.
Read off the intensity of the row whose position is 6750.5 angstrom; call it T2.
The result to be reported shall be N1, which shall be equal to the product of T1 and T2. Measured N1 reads 274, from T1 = 16.2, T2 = 16.92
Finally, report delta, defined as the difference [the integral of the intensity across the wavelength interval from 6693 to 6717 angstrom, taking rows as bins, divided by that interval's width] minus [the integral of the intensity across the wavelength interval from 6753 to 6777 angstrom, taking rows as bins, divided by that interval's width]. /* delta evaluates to 0.4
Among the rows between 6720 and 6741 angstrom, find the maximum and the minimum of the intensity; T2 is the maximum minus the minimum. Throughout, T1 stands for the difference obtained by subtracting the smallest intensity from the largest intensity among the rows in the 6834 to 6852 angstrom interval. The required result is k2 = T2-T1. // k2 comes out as -0.3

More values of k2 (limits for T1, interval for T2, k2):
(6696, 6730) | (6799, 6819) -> 0.0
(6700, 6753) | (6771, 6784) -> 0.5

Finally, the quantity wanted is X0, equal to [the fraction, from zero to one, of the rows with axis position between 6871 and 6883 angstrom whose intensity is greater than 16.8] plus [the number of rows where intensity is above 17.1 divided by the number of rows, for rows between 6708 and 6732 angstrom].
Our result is 1.31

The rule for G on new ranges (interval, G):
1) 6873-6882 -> 39.6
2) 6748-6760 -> 39.0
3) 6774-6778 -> 39.6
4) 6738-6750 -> 37.1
